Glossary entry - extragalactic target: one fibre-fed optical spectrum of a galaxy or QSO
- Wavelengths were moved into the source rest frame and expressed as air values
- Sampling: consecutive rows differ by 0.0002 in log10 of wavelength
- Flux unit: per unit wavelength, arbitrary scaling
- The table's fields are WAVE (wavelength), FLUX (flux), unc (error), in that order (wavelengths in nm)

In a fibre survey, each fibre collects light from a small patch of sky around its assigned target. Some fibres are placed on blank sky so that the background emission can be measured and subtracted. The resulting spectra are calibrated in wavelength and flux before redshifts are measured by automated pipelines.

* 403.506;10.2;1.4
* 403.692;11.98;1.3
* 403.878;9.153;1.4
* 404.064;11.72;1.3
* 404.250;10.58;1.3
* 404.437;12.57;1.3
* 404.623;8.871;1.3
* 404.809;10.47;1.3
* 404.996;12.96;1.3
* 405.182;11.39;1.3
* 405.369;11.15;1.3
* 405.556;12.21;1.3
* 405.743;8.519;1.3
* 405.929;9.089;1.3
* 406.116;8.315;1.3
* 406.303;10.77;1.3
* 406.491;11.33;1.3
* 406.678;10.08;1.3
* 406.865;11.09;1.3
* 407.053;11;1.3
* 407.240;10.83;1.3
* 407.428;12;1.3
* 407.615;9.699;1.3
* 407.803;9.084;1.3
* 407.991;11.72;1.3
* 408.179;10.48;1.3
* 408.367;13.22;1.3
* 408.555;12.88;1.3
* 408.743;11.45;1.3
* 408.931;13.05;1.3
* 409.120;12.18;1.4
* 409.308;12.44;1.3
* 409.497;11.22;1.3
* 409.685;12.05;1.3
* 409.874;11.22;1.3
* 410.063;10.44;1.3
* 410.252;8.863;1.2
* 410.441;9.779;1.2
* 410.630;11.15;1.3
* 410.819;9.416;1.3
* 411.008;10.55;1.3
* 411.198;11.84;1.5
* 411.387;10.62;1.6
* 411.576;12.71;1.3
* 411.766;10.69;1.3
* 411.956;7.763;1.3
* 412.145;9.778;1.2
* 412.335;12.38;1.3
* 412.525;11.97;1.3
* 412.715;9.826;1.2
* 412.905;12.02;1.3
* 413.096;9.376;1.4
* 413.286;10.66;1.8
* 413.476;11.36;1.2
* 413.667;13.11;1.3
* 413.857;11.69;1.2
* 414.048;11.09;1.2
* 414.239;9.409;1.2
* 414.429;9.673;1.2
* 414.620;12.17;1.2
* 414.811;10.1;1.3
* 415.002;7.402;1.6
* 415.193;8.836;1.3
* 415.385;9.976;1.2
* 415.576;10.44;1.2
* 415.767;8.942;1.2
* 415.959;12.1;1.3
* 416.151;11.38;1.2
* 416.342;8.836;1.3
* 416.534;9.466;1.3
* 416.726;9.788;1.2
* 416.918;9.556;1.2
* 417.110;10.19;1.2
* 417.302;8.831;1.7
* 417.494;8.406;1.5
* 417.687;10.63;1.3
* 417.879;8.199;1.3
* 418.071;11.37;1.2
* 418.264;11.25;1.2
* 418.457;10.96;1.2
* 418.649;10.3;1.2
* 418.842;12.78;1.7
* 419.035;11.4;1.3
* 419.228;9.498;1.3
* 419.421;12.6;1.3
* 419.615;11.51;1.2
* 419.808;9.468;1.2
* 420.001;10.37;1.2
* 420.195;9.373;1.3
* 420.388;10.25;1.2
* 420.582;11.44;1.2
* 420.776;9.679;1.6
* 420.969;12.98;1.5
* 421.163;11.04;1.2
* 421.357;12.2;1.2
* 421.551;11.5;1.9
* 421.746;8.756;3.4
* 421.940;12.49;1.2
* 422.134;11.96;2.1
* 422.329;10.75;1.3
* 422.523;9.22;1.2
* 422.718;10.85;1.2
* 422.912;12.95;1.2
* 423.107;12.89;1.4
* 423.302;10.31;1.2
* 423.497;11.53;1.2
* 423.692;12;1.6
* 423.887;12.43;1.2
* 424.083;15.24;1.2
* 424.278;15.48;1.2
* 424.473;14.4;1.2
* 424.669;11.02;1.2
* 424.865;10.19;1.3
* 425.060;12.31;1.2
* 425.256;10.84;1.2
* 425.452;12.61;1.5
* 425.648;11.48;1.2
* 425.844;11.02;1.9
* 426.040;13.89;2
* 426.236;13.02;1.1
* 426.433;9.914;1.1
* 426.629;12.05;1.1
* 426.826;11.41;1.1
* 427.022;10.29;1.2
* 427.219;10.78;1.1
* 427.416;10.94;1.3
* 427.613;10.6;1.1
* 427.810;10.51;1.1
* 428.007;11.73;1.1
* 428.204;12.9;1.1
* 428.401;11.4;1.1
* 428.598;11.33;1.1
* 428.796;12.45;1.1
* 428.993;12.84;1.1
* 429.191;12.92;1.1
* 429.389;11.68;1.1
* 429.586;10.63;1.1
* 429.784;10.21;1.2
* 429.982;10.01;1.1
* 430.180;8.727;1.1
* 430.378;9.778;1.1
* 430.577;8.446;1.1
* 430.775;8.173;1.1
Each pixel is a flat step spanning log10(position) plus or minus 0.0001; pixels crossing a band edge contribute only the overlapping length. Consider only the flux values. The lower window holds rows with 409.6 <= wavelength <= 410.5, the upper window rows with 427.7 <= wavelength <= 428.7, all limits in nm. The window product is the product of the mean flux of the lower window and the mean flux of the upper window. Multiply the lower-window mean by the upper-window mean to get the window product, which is 121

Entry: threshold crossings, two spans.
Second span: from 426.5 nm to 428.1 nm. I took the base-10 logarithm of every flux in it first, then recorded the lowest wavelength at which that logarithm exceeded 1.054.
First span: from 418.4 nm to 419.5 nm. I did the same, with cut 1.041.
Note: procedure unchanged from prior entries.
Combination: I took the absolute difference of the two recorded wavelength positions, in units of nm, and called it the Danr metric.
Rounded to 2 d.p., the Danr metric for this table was 7.79 nm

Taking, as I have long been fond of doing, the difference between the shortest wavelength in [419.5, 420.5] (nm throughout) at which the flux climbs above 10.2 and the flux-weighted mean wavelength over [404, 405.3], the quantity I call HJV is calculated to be 14.99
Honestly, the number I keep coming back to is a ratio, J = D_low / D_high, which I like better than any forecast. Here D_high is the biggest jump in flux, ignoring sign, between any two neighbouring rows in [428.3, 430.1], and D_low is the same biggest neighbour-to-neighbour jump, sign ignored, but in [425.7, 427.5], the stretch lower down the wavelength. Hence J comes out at 2.5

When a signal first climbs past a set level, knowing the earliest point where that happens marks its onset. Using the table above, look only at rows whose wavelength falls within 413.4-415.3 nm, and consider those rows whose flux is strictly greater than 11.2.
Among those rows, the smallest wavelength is 413.476 nm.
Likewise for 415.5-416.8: 415.959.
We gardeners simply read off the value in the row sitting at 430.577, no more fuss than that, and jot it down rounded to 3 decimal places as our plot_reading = 8.446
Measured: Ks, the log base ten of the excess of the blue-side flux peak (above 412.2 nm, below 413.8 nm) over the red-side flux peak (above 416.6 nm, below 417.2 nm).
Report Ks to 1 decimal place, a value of 0.5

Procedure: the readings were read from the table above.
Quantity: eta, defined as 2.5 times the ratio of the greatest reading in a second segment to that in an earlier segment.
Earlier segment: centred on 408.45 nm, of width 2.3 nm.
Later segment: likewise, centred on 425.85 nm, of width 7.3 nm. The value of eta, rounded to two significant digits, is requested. 2.9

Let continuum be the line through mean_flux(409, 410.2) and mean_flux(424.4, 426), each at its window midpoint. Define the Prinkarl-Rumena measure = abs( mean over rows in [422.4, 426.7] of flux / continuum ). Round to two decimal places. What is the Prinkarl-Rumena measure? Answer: 1.03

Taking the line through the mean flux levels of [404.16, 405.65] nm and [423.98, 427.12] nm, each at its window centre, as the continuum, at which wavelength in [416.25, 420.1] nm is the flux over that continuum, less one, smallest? 417.879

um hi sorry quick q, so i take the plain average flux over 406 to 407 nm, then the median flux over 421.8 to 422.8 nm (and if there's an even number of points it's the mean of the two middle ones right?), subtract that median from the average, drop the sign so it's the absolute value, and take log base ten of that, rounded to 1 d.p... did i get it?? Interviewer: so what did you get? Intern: -0.3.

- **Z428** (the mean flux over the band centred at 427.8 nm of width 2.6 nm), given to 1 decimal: 11.5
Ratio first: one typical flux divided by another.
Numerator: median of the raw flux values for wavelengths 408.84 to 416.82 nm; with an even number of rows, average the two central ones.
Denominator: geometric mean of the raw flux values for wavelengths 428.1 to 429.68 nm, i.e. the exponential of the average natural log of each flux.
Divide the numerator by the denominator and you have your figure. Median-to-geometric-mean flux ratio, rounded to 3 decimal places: 0.887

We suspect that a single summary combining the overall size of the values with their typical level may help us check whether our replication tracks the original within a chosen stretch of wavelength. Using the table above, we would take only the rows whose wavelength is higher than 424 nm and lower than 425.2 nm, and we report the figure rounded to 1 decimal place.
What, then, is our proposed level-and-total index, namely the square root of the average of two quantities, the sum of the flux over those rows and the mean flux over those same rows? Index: 6.8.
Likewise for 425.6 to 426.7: 6.5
